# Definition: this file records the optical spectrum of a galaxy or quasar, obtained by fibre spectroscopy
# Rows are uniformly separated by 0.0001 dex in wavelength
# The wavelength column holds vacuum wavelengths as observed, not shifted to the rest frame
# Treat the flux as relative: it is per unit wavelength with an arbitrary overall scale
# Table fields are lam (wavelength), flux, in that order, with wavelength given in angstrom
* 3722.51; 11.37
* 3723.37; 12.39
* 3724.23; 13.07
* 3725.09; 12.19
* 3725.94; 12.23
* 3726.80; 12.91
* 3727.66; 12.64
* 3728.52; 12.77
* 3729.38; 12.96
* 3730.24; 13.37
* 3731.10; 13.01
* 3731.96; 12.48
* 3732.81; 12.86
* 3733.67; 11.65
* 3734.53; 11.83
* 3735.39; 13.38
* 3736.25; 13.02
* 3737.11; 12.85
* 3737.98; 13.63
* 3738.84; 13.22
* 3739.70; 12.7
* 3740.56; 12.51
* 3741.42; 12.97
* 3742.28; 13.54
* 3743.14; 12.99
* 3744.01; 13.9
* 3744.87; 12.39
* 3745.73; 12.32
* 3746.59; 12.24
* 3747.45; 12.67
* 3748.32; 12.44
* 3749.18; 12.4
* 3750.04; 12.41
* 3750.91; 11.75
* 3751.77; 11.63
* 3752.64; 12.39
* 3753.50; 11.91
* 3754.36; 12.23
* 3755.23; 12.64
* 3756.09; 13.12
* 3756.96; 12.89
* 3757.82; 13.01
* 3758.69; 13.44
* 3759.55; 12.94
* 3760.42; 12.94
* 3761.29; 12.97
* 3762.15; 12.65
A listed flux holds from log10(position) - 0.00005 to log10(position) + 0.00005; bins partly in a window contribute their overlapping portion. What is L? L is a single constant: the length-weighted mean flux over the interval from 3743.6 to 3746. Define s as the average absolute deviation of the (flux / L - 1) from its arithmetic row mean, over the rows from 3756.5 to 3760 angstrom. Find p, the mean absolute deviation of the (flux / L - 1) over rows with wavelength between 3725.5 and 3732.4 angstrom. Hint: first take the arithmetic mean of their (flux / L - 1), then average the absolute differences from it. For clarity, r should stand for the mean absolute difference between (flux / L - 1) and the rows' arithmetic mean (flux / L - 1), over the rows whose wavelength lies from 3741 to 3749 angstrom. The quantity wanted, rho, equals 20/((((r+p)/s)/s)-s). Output 0.07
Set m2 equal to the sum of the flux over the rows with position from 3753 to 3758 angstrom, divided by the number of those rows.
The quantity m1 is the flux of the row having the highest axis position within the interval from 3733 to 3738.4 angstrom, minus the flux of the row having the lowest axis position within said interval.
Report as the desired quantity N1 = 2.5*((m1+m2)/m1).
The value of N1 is 18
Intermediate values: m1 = 2.0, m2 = 12.6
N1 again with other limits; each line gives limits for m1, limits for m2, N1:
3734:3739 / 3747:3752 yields 24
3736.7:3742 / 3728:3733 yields 271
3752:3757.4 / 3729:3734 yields 66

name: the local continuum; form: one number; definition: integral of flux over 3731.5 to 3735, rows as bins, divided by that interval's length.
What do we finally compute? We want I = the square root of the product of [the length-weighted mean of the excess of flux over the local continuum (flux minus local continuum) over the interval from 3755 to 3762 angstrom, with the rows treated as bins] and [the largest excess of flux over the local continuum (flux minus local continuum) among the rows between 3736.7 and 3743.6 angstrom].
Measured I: 1.0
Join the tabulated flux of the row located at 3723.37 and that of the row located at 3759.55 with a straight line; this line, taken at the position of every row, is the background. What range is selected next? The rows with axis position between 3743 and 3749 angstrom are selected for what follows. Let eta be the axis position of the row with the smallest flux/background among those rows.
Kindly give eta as 3746.59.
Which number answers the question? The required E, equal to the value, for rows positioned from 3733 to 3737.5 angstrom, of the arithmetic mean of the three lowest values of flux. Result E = 12.1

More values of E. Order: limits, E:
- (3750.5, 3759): 11.8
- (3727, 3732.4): 12.6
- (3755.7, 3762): 12.9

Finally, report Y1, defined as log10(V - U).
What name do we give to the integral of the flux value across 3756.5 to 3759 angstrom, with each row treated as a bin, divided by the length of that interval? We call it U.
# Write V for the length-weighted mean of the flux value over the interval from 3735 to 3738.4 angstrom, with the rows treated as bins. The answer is -0.96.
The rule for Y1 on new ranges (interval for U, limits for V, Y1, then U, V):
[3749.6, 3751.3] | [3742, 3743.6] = 0.05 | 12.07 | 13.20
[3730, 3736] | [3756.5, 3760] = -0.40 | 12.66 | 13.06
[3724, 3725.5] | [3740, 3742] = -0.57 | 12.56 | 12.82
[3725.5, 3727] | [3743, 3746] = -0.46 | 12.56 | 12.91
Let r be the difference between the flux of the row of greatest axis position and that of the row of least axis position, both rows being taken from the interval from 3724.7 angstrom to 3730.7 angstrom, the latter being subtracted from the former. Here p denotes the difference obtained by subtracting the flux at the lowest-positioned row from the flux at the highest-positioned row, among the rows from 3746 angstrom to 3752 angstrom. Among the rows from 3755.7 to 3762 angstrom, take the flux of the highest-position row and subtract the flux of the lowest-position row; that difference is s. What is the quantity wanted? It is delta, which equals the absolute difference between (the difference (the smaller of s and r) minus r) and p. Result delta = 0.7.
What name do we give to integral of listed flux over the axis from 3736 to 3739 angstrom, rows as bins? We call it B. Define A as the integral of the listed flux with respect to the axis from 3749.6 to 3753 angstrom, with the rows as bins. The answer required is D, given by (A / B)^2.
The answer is 1.07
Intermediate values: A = 41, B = 39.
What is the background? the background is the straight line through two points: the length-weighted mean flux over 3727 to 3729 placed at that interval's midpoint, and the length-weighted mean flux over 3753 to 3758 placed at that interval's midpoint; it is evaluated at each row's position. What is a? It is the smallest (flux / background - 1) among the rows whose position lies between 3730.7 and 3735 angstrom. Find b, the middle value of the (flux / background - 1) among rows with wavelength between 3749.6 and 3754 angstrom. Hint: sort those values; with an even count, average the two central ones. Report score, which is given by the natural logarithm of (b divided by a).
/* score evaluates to -0.4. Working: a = -0.08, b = -0.058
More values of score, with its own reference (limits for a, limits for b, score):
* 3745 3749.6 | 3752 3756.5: -0.5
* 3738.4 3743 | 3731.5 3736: 0.3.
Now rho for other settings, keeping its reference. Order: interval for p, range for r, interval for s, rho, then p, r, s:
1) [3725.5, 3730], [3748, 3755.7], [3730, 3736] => 1.01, 0.017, 0.023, 0.044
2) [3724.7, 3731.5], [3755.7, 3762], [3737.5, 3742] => 0.40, 0.024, 0.010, 0.026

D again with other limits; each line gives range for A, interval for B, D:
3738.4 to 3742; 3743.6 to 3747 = 1.15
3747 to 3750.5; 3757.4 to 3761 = 0.86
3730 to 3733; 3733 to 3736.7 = 0.70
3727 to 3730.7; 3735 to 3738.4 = 1.14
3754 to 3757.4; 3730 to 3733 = 1.24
